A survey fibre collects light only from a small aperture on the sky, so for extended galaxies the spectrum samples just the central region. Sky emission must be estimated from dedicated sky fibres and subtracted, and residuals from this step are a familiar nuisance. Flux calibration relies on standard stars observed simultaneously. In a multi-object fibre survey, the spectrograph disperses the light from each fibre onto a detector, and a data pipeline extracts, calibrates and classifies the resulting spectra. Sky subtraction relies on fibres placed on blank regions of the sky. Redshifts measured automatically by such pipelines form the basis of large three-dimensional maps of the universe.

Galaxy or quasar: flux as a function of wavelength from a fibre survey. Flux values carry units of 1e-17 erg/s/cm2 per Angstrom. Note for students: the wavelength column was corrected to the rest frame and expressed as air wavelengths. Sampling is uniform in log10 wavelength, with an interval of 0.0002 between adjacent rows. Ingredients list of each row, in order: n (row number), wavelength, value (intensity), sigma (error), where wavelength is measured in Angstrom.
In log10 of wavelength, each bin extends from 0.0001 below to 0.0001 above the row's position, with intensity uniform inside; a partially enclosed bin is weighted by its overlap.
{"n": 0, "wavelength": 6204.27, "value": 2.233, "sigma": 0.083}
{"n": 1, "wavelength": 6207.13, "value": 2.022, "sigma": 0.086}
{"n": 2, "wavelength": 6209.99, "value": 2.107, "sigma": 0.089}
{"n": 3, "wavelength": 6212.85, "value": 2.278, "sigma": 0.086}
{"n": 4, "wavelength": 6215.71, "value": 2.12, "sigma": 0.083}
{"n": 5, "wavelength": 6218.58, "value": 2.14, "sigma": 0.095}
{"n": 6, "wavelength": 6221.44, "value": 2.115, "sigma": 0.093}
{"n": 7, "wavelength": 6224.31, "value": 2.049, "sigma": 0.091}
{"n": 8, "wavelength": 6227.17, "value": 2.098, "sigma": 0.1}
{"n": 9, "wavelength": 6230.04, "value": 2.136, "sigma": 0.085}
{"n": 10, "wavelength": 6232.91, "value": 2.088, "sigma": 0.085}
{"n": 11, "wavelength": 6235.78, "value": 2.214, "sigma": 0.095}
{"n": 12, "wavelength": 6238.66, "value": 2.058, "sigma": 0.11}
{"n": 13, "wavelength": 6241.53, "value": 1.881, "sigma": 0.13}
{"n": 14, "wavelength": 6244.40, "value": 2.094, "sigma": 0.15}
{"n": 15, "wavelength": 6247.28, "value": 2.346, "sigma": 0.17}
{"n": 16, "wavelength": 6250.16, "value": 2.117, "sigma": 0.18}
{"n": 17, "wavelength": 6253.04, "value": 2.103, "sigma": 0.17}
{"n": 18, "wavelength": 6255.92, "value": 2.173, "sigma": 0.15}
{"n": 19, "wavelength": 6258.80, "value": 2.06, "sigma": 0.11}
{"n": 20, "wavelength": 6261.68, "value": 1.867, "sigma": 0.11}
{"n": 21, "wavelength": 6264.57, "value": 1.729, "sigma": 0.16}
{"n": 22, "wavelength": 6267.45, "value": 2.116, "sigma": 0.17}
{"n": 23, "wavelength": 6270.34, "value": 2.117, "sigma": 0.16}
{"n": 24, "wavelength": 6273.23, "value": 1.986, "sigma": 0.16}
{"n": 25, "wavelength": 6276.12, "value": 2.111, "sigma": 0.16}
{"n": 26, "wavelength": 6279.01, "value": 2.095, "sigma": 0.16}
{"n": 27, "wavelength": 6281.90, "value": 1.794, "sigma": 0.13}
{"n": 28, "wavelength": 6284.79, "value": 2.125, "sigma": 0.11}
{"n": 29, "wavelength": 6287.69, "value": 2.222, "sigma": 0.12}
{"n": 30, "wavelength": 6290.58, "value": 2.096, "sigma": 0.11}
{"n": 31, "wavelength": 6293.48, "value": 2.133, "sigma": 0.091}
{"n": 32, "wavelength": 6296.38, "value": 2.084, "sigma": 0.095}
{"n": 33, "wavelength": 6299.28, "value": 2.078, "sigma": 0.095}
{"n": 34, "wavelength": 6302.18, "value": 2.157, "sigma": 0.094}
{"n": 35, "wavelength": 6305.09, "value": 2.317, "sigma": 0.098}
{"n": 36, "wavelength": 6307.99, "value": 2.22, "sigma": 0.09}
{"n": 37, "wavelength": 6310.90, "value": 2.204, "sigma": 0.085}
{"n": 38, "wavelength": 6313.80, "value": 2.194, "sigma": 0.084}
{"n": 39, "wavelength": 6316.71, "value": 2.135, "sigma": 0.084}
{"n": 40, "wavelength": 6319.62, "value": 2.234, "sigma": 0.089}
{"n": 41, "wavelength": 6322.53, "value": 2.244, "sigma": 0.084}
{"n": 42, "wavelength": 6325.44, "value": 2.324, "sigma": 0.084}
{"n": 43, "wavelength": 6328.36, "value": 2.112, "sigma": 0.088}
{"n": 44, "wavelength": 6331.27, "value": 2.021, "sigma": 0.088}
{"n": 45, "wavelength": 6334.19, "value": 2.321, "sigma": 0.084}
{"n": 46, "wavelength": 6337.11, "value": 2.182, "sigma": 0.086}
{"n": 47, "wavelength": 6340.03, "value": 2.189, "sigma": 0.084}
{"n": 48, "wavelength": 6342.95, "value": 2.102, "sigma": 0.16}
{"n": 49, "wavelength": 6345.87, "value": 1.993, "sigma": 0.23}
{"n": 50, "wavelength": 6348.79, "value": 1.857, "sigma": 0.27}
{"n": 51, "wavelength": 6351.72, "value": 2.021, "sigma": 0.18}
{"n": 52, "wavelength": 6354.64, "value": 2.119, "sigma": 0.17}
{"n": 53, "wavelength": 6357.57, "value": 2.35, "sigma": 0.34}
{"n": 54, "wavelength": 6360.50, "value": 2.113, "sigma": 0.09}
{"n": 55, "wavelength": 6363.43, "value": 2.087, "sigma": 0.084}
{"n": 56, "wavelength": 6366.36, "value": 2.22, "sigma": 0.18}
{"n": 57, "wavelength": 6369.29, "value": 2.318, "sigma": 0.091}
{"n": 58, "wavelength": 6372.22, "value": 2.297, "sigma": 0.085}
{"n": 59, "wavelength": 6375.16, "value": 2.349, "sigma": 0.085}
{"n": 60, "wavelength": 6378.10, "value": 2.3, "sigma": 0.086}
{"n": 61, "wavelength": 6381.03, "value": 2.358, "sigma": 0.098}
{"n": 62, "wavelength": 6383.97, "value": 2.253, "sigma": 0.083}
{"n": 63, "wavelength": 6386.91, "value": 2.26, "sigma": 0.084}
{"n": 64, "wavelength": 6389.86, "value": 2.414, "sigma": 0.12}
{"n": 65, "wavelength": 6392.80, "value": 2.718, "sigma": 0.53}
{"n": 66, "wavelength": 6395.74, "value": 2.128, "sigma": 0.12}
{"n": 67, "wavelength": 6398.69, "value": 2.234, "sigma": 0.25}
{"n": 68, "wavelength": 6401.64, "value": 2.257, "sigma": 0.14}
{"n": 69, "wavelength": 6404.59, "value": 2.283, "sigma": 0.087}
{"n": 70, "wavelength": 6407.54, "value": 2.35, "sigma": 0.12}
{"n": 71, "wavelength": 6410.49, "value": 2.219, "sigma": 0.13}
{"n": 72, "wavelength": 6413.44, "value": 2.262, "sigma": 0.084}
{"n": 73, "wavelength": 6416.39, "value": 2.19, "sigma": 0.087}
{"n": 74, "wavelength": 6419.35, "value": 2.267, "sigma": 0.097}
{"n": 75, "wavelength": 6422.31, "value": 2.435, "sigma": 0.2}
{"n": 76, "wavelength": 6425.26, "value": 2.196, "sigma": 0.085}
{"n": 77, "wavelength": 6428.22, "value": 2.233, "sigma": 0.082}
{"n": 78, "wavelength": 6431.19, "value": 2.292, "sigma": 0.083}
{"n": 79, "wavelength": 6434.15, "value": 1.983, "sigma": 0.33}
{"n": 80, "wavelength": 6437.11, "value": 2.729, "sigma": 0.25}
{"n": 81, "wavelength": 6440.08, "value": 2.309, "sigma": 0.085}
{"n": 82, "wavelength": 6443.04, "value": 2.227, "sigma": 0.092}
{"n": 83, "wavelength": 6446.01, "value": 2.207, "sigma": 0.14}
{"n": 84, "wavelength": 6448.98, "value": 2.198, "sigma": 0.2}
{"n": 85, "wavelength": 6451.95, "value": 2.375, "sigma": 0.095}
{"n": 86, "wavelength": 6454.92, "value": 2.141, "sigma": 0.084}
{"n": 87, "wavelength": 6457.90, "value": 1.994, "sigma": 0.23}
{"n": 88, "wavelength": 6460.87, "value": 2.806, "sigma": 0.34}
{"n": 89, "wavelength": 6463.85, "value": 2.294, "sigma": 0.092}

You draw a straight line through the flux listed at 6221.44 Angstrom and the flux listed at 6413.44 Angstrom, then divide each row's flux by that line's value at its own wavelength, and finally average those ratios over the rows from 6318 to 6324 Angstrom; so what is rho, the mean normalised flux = 1.02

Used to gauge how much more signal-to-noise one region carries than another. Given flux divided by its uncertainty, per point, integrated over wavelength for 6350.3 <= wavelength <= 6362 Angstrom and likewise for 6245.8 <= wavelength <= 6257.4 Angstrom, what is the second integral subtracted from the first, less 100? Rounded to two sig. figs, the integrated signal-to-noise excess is -93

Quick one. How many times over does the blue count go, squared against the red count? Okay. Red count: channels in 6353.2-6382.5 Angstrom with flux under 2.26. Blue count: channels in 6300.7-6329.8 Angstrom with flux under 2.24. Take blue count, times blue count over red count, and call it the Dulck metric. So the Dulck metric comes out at 12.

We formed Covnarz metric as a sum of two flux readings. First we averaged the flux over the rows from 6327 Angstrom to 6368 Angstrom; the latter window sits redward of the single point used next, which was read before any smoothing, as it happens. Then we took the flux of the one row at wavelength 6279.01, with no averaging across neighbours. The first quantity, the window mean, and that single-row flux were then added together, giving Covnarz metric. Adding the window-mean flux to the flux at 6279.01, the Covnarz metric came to 4.22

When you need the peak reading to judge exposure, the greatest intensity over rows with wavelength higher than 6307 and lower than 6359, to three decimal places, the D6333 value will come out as 2.350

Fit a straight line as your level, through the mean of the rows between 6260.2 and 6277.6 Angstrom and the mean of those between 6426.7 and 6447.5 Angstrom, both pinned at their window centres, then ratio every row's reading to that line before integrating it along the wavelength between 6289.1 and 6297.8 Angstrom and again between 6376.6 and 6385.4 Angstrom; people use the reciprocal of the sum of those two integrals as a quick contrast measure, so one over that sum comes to 0.0546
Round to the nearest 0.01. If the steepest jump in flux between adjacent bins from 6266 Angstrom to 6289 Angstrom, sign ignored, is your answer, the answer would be 0.33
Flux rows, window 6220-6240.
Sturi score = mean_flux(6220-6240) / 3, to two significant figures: 0.70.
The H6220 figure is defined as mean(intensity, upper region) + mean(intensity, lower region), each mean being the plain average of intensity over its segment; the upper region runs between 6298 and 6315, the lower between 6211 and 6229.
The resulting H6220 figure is 4.33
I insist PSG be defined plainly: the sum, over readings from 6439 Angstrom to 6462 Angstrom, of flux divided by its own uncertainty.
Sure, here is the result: 146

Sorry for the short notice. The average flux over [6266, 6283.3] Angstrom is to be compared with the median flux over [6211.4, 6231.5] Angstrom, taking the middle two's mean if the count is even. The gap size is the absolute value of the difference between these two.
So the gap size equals 0.083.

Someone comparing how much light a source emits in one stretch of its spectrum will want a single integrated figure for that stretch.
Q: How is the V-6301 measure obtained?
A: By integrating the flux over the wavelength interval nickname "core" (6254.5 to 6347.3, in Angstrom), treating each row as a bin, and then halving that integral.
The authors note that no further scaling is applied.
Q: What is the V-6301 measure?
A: 98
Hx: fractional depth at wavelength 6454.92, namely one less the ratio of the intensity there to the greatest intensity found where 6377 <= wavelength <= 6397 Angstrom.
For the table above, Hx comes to 0.21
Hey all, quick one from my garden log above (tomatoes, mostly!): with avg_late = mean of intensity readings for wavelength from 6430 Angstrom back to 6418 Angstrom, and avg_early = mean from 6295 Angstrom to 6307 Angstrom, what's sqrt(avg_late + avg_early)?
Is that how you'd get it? 2.11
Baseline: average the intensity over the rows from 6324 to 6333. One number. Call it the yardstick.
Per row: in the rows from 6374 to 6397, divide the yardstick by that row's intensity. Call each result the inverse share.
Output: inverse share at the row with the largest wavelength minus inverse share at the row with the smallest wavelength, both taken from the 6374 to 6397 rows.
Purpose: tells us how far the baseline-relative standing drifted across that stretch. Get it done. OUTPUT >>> 0.10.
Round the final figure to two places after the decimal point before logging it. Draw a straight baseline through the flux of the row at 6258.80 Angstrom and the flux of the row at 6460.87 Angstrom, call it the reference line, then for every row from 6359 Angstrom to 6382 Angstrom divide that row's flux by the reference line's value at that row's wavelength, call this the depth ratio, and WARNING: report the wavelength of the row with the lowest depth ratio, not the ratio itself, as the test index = 6363.43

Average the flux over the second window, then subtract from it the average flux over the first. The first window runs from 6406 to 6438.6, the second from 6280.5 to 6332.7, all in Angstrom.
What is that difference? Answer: -0.14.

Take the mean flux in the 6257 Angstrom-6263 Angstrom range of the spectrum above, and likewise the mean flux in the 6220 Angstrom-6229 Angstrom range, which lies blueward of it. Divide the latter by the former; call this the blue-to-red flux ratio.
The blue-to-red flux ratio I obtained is 1.06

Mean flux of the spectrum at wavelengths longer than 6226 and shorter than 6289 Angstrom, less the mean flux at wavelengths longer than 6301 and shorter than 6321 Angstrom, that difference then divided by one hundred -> -0.0014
